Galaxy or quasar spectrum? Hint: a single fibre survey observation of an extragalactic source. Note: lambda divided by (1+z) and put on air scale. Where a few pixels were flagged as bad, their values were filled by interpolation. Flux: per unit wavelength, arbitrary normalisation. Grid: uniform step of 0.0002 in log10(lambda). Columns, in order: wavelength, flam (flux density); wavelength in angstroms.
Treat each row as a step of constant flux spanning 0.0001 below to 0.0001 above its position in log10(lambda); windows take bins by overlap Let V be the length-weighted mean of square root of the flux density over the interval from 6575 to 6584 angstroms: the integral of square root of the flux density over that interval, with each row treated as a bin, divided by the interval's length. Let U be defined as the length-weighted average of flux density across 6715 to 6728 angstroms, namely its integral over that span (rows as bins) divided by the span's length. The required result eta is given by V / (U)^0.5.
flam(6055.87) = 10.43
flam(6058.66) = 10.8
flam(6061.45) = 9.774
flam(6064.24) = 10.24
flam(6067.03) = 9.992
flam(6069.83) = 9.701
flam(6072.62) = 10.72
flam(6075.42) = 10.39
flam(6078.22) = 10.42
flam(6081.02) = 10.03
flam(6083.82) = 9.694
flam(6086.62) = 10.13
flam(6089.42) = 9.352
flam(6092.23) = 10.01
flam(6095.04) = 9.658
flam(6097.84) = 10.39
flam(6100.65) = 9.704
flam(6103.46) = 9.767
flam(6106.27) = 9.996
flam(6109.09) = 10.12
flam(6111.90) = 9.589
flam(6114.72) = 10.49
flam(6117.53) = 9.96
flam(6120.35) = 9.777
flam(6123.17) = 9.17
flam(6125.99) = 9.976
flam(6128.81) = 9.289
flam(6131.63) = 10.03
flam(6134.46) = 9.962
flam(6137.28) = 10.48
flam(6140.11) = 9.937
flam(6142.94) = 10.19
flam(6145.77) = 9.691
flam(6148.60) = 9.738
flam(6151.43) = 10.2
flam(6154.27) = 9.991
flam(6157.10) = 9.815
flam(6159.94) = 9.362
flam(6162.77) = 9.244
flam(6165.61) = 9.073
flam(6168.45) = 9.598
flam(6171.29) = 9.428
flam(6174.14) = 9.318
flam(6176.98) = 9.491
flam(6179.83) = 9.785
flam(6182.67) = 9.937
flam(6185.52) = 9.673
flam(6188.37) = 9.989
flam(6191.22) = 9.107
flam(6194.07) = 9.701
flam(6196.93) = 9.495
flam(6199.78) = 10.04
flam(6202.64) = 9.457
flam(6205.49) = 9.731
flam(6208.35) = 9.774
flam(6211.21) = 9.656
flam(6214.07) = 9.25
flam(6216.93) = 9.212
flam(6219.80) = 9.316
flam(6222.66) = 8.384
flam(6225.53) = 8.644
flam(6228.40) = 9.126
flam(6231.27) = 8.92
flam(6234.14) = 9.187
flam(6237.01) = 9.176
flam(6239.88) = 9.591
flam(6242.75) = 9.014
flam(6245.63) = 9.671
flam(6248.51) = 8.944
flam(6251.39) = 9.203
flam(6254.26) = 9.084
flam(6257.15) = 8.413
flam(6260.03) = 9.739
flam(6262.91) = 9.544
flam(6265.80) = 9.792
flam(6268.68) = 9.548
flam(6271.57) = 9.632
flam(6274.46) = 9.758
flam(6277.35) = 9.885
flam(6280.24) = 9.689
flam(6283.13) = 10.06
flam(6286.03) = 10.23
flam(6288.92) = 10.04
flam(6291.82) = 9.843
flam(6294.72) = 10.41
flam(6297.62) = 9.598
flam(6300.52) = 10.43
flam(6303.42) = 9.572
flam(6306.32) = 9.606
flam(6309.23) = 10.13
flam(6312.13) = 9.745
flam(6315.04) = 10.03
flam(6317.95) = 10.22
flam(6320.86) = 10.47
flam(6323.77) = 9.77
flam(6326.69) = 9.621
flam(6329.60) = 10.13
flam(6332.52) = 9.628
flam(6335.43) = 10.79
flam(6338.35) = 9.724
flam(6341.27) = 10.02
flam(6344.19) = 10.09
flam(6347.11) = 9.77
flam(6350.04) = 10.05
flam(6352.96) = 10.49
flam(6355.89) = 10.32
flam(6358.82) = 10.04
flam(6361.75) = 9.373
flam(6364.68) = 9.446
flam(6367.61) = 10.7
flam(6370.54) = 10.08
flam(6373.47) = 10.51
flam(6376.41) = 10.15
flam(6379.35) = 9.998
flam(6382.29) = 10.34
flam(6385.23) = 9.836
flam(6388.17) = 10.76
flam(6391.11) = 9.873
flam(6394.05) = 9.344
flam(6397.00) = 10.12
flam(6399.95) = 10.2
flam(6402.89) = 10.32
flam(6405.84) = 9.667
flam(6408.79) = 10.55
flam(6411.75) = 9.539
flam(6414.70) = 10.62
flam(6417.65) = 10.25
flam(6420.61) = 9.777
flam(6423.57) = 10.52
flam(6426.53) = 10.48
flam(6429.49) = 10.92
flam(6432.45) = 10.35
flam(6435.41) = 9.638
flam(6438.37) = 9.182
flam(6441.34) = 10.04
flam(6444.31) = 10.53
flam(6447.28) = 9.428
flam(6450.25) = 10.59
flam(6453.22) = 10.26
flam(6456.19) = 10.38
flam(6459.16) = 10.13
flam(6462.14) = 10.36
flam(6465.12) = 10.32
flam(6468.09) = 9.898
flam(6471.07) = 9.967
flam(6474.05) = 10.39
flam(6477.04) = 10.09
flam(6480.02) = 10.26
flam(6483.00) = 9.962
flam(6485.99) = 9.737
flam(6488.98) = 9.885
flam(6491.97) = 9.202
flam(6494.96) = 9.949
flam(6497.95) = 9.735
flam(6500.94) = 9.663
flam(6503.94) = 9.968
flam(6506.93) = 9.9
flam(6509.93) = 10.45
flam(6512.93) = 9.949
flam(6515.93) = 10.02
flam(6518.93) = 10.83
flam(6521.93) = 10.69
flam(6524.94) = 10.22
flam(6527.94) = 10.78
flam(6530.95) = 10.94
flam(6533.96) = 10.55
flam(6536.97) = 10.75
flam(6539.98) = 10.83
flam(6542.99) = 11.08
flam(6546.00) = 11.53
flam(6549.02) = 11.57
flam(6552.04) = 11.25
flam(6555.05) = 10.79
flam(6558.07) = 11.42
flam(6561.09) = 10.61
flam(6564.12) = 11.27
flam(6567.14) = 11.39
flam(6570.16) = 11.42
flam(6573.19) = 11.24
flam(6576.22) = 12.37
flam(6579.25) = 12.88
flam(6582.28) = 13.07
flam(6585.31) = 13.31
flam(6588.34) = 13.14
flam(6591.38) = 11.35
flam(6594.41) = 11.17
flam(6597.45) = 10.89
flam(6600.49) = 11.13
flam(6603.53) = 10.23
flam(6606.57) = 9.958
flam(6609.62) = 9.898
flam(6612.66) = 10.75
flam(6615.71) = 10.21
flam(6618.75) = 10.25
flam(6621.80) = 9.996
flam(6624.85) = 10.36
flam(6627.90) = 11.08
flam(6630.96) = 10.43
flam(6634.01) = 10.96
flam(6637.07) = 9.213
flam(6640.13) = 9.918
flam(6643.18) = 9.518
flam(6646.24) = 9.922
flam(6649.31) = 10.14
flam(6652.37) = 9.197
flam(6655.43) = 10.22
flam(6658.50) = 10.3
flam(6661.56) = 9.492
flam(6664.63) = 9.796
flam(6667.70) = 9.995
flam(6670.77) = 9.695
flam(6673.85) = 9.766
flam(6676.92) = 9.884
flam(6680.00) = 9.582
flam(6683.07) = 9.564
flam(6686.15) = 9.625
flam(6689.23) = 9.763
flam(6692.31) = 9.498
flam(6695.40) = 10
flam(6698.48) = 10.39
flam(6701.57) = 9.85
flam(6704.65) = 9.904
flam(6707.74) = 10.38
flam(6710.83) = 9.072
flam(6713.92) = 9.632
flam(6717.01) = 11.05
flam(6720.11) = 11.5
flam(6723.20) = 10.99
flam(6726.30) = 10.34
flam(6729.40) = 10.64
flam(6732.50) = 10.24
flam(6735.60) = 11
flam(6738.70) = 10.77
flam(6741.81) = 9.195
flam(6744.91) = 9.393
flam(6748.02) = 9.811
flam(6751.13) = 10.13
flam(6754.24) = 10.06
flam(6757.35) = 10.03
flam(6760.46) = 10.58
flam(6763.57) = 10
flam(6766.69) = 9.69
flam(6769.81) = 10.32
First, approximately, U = 10.9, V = 3.58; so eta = 1.08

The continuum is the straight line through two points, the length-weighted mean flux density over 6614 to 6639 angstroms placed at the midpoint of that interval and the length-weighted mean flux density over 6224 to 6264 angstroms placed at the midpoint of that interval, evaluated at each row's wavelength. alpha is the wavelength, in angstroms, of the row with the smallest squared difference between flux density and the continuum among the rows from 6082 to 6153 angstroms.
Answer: 6123.17 angstroms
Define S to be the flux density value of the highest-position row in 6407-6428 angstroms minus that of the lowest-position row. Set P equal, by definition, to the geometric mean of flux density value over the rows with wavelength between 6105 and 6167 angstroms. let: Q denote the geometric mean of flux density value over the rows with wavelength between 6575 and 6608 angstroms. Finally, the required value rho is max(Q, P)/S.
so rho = -167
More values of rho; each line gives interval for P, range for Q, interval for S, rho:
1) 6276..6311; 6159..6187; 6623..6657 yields -71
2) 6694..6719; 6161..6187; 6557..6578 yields 11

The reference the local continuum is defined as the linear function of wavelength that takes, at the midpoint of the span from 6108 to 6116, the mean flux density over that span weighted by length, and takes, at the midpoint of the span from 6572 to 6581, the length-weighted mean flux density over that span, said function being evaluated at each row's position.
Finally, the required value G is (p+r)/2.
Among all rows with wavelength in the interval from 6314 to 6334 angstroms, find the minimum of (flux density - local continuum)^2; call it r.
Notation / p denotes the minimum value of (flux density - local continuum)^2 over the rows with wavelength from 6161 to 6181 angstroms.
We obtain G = 0.3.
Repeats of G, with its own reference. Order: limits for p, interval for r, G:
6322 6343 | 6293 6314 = 0.2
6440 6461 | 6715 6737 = 1.5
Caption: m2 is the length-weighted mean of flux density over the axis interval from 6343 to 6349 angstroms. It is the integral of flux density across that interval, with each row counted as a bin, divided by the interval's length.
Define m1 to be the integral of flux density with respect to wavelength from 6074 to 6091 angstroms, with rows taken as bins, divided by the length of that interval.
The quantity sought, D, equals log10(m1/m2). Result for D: 0.00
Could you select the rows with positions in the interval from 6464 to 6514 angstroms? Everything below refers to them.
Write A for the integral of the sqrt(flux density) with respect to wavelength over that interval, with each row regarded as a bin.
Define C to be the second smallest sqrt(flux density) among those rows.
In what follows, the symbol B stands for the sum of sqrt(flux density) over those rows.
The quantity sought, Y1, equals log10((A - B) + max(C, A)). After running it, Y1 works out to 2.42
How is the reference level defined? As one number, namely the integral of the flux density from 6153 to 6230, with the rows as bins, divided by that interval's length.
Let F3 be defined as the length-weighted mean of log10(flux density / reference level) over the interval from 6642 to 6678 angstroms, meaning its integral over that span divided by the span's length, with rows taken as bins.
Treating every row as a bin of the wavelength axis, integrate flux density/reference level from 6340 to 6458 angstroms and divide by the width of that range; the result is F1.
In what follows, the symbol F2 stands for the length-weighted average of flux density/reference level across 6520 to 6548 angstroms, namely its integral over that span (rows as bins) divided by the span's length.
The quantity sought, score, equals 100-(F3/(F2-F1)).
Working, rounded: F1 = 1.07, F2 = 1.14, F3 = 0.016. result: 100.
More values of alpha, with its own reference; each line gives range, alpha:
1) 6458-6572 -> 6488.98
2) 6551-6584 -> 6561.09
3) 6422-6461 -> 6435.41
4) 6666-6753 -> 6729.40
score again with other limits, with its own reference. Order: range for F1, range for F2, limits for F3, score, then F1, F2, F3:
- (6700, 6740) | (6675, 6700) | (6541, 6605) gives 101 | 1.10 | 1.03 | 0.086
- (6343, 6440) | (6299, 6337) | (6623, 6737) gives 103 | 1.07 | 1.06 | 0.027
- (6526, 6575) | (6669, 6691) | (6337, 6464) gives 100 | 1.17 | 1.02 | 0.028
